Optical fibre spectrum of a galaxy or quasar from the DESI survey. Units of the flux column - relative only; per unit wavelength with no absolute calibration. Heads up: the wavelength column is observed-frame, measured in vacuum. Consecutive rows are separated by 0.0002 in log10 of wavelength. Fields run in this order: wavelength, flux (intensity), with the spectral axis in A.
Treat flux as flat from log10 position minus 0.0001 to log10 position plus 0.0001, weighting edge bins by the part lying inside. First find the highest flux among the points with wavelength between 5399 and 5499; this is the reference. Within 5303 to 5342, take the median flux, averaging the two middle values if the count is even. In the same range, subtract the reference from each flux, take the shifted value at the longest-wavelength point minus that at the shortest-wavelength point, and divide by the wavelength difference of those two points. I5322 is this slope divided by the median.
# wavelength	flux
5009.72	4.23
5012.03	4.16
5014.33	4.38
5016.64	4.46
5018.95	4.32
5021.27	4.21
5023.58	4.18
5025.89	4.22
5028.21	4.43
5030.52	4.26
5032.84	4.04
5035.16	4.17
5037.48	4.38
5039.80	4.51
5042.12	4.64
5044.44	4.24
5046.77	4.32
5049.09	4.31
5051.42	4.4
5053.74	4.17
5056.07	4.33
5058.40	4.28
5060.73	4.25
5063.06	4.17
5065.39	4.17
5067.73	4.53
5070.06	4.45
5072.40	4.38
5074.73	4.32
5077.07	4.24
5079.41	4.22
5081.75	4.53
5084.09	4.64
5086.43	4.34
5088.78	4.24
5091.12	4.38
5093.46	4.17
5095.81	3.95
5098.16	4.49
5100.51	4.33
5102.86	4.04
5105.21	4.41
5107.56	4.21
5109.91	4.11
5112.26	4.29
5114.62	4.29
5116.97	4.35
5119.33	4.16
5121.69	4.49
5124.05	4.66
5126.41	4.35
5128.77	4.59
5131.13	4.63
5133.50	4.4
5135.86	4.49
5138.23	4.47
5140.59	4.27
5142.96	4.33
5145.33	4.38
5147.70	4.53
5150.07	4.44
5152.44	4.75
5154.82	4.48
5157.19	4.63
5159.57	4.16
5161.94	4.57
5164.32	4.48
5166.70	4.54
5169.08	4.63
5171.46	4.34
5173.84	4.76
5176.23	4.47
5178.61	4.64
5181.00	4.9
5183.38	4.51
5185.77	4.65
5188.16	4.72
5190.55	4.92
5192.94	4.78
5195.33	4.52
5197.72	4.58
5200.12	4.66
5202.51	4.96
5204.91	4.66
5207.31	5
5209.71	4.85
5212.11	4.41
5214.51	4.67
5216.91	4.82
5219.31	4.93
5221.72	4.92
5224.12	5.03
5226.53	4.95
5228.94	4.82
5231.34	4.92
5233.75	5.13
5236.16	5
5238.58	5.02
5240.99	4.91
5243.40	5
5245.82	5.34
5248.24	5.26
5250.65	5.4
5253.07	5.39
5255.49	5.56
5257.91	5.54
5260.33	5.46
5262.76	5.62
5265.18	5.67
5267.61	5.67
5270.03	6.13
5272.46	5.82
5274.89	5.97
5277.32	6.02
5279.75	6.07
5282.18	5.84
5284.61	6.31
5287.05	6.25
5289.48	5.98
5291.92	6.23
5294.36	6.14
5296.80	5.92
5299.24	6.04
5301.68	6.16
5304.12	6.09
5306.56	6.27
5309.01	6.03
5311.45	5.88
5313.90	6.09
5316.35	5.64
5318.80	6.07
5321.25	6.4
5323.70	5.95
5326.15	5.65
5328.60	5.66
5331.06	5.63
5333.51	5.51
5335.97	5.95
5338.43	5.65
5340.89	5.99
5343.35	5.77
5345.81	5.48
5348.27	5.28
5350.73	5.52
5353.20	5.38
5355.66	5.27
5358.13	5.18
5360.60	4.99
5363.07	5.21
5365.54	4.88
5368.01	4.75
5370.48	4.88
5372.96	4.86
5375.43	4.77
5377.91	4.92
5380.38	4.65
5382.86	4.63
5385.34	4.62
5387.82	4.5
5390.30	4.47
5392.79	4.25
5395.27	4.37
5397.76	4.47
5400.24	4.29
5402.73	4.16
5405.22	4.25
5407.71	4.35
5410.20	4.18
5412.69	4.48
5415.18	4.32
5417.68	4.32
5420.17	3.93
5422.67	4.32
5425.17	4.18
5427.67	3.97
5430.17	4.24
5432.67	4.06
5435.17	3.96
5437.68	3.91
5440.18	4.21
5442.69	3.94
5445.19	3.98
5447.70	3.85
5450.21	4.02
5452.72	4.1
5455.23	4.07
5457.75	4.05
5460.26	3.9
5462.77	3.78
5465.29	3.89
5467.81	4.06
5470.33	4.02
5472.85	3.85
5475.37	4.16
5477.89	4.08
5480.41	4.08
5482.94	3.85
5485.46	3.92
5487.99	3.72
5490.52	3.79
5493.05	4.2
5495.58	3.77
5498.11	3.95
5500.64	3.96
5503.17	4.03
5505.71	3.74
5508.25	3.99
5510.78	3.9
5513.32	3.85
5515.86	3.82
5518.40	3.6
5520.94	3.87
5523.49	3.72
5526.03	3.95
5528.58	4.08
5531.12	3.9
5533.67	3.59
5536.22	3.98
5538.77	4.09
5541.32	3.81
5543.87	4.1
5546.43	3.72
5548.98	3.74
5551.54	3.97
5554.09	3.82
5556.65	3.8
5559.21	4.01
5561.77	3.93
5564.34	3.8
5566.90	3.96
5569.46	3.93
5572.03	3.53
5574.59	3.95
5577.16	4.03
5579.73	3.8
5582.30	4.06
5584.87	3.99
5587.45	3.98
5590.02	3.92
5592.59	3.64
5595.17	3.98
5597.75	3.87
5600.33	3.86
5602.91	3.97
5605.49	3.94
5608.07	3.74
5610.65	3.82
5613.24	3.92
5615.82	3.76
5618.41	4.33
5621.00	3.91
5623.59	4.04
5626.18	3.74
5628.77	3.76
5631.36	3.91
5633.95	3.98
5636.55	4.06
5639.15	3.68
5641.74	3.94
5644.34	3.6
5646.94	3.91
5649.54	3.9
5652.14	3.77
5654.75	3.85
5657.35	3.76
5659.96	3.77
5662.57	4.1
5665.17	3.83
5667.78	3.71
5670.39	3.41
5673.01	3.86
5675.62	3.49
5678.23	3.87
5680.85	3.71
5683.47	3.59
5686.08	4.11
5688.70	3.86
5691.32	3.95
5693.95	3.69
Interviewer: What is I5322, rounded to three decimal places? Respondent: 0.000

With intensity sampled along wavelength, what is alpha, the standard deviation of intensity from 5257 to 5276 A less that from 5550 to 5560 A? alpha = 0.12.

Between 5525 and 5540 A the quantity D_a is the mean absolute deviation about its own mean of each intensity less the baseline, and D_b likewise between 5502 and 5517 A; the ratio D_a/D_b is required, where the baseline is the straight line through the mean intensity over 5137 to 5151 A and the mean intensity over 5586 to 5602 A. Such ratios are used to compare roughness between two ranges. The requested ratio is 1.5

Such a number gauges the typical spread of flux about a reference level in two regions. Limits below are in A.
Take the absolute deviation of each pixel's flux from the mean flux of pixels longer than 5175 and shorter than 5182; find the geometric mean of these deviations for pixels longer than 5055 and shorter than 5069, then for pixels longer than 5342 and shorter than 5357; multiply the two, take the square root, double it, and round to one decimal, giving 1.0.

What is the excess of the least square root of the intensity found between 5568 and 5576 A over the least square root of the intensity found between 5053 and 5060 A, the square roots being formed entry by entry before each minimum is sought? -0.16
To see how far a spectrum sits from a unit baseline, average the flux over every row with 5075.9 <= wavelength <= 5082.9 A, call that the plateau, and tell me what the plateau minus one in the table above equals 3.33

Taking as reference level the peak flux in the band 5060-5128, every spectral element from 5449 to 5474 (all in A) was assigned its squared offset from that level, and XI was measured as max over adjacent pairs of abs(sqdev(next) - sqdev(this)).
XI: 0.25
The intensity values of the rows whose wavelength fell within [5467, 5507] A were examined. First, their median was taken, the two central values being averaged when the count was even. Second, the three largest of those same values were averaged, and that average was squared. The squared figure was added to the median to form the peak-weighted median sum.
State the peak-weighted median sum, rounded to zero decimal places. 21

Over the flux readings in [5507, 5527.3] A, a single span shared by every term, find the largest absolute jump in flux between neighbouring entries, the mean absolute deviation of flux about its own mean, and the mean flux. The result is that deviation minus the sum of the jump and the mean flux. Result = -4.0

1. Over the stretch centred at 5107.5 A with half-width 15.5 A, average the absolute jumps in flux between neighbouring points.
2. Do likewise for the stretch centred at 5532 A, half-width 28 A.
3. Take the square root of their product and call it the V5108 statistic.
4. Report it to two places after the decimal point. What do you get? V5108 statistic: 0.20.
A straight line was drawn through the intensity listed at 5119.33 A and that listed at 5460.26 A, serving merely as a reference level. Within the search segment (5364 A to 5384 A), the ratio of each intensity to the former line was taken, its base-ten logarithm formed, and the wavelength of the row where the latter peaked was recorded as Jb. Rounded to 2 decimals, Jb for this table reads 5377.91 A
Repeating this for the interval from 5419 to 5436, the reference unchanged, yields 5422.67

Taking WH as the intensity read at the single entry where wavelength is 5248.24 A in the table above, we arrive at 5.26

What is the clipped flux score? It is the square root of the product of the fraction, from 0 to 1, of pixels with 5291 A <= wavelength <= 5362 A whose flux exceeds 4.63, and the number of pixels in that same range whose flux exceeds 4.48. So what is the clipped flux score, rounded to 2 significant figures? 5.4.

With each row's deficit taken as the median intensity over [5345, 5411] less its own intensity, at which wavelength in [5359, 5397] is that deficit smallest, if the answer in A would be 5363.07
